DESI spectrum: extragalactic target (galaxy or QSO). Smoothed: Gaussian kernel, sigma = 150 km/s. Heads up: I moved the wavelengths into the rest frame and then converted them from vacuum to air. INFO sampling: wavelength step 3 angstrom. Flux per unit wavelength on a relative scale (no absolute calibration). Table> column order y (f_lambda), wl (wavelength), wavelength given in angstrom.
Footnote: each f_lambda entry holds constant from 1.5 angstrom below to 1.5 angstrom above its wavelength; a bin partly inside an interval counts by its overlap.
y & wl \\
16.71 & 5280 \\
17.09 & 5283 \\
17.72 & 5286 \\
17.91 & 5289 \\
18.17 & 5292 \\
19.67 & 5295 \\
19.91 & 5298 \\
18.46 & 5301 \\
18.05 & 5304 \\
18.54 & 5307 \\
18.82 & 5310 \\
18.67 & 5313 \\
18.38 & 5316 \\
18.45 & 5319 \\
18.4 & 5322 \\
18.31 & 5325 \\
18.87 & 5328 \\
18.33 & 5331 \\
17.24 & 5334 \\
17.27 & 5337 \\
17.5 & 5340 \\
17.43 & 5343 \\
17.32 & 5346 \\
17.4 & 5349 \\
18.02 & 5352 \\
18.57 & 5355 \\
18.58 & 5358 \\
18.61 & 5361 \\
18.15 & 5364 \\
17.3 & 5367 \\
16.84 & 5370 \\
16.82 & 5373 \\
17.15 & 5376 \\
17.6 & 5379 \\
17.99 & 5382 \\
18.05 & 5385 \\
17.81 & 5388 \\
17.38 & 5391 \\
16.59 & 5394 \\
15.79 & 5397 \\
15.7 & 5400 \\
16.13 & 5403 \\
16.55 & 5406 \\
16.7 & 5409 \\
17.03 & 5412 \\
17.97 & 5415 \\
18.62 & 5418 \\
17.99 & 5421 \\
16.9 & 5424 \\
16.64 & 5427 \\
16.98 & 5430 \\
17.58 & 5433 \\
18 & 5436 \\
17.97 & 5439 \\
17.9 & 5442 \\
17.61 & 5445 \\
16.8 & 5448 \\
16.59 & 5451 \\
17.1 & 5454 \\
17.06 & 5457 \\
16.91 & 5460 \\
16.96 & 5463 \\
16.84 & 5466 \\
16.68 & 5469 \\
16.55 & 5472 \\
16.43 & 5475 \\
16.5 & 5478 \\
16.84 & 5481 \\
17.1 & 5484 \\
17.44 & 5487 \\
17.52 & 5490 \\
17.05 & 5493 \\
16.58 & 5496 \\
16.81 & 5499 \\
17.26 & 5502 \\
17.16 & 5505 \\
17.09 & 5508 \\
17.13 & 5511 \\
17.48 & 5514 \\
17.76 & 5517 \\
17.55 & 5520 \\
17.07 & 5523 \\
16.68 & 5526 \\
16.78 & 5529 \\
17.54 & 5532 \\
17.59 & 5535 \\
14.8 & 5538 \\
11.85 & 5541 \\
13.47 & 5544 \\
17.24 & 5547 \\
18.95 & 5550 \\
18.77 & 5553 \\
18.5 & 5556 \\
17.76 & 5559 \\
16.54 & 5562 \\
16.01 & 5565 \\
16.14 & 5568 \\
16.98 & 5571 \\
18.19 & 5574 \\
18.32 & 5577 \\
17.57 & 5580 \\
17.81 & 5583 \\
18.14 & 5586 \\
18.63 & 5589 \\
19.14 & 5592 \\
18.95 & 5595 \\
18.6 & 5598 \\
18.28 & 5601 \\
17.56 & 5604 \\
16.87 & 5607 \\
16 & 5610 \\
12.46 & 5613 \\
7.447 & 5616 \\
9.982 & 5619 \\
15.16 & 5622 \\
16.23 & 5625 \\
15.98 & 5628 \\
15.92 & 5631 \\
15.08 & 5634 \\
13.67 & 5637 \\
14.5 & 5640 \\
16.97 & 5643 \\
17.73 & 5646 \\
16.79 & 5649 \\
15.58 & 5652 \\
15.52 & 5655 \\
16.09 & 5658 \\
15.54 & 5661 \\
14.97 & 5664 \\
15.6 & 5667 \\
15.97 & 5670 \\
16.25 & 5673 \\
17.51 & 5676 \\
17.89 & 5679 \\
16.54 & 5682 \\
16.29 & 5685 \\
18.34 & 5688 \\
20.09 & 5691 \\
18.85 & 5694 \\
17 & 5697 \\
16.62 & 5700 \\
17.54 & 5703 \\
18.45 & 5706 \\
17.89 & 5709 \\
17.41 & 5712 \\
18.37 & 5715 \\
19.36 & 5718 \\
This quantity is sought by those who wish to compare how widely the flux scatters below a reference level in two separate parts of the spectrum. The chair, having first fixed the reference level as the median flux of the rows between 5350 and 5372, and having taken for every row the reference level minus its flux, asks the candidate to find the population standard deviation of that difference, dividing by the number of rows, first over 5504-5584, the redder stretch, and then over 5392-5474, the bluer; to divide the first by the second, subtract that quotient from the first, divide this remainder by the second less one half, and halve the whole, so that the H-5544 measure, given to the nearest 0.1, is -1.7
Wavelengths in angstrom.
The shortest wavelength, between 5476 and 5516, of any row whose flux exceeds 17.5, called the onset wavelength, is 5490 angstrom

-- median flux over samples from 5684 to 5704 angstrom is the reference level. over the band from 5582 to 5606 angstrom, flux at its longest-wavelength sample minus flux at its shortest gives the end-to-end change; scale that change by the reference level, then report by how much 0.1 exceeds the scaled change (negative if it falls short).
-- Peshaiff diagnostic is 0.11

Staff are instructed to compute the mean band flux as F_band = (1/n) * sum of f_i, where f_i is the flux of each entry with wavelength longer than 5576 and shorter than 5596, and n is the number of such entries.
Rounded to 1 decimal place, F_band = 18.4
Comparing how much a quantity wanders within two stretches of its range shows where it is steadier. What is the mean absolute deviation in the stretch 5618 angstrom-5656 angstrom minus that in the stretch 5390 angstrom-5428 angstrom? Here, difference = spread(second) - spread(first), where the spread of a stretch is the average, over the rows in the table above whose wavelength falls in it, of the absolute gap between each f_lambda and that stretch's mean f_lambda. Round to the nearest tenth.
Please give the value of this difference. 0.6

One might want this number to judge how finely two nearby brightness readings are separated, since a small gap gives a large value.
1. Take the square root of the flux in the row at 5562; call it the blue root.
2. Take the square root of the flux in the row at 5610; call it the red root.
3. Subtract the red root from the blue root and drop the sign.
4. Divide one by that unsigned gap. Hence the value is 15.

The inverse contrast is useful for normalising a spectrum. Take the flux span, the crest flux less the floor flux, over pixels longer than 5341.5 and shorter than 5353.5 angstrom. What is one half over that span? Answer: 0.71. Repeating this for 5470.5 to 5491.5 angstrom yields 0.46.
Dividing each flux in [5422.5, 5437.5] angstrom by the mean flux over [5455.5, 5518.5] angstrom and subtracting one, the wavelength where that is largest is 5436 angstrom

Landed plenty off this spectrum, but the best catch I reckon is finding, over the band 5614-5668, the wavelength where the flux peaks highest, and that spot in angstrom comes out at 5646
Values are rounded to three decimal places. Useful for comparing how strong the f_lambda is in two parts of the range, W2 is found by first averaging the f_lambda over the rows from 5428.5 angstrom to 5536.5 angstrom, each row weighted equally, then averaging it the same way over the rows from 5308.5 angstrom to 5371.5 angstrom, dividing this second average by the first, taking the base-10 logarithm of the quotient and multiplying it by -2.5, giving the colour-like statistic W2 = -0.055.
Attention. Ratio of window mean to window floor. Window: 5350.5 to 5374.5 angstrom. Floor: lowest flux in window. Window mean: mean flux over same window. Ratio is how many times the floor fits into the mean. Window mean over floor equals 1.06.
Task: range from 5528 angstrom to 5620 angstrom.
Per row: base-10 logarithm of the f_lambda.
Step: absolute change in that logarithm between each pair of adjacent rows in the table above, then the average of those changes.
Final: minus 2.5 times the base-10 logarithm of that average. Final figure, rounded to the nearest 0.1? 3.6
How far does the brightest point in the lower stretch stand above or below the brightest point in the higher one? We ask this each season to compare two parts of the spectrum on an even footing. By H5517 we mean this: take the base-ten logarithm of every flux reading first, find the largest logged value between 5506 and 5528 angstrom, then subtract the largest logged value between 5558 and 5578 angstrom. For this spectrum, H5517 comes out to -0.013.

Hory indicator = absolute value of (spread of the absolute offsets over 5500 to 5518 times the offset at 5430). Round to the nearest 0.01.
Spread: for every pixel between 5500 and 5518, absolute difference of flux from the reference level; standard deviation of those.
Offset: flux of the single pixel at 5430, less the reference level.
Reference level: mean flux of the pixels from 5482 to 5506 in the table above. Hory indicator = 0.03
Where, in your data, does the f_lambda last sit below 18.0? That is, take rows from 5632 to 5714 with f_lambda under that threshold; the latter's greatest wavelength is 5712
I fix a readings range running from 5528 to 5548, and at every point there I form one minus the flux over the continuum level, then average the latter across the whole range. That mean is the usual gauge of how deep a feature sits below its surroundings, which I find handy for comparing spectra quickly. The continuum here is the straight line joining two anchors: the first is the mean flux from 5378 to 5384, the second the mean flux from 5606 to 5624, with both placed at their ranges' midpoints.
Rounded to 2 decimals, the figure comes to -0.07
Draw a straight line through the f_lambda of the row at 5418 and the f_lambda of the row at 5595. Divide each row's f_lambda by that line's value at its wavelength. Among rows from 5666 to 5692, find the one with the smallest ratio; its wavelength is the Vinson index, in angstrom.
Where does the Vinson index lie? 5667 angstrom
